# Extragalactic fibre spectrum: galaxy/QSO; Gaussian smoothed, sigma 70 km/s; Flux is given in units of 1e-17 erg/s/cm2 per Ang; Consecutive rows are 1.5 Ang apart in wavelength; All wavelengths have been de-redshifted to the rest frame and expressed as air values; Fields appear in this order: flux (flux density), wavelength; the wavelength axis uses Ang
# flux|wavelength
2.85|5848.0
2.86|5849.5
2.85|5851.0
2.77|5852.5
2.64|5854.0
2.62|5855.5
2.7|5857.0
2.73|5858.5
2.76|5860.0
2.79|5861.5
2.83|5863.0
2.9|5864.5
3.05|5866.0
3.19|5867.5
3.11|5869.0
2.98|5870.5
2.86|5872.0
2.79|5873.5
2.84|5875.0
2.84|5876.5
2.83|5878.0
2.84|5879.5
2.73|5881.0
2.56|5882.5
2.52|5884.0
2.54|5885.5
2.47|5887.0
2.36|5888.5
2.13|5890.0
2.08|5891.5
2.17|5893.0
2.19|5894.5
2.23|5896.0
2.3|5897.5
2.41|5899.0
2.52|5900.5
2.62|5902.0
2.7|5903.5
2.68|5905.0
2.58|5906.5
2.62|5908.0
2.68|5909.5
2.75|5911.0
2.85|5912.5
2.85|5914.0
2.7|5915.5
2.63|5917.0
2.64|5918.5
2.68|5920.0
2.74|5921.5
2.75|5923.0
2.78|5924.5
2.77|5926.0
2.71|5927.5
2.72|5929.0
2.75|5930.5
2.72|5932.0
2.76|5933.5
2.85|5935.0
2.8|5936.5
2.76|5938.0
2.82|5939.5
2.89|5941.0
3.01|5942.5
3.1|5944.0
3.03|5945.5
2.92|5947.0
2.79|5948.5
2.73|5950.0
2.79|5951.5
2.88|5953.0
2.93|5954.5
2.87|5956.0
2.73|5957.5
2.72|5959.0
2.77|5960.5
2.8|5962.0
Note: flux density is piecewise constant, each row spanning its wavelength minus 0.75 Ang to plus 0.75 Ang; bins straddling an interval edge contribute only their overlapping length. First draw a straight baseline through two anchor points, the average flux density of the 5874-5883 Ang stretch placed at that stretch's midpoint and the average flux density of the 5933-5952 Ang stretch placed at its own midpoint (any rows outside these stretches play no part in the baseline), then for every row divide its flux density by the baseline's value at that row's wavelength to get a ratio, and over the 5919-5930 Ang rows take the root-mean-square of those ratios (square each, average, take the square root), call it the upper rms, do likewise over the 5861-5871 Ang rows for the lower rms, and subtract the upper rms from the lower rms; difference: 0.12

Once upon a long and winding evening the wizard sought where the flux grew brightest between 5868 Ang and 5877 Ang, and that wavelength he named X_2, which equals 5869.0 Ang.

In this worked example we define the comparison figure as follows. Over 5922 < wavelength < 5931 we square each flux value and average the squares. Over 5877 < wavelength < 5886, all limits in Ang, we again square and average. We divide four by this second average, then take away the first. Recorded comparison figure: -6.99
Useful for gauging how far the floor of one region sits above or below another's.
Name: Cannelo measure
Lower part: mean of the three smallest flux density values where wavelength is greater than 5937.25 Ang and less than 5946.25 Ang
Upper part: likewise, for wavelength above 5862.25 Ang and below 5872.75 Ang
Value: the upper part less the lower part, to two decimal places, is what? 0.04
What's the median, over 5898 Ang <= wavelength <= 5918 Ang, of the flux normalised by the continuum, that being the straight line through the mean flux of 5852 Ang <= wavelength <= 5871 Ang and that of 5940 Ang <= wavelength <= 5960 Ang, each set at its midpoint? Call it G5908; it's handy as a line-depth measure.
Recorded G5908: 0.94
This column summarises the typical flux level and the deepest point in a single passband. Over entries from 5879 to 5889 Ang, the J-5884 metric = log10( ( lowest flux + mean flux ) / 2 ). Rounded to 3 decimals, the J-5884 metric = 0.392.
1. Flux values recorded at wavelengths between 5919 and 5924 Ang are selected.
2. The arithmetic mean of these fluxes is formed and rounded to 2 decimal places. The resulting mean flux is 2.72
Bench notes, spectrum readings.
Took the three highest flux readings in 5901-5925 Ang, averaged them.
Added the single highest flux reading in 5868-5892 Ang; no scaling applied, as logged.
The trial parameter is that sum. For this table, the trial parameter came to 5.9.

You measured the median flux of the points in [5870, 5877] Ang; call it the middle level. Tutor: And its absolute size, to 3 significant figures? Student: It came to 2.84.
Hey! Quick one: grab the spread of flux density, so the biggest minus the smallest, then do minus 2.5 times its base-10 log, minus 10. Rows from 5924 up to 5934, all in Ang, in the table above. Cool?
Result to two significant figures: -7.1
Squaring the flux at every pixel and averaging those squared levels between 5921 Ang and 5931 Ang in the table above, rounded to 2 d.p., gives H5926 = 7.54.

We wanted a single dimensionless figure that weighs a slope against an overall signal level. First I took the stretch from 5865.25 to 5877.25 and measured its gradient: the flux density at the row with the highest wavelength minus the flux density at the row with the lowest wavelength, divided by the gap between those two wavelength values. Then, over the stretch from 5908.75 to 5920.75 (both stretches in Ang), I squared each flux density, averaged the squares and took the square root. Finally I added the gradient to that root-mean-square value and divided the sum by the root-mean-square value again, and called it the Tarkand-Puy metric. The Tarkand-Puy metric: 0.99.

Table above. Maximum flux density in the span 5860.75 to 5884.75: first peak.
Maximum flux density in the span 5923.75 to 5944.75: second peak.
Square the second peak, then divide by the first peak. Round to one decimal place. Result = 3.0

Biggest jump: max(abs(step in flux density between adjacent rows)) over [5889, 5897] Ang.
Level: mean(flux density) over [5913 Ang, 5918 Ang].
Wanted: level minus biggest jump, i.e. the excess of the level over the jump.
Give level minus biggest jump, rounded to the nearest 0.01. 2.64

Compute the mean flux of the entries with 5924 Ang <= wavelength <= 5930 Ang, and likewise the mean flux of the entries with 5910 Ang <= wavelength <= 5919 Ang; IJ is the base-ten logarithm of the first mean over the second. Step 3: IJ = 0.001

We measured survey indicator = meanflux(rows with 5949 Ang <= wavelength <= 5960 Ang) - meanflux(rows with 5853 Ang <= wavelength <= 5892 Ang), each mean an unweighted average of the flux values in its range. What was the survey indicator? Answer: 0.1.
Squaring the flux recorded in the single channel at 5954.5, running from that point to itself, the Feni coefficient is 8.6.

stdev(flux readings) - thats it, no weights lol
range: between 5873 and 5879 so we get 0.02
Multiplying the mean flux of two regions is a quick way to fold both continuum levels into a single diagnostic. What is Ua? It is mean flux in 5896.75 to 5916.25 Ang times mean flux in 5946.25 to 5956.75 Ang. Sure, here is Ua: 7.5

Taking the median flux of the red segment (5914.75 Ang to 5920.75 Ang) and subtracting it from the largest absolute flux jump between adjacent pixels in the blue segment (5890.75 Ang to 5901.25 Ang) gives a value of -2.55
